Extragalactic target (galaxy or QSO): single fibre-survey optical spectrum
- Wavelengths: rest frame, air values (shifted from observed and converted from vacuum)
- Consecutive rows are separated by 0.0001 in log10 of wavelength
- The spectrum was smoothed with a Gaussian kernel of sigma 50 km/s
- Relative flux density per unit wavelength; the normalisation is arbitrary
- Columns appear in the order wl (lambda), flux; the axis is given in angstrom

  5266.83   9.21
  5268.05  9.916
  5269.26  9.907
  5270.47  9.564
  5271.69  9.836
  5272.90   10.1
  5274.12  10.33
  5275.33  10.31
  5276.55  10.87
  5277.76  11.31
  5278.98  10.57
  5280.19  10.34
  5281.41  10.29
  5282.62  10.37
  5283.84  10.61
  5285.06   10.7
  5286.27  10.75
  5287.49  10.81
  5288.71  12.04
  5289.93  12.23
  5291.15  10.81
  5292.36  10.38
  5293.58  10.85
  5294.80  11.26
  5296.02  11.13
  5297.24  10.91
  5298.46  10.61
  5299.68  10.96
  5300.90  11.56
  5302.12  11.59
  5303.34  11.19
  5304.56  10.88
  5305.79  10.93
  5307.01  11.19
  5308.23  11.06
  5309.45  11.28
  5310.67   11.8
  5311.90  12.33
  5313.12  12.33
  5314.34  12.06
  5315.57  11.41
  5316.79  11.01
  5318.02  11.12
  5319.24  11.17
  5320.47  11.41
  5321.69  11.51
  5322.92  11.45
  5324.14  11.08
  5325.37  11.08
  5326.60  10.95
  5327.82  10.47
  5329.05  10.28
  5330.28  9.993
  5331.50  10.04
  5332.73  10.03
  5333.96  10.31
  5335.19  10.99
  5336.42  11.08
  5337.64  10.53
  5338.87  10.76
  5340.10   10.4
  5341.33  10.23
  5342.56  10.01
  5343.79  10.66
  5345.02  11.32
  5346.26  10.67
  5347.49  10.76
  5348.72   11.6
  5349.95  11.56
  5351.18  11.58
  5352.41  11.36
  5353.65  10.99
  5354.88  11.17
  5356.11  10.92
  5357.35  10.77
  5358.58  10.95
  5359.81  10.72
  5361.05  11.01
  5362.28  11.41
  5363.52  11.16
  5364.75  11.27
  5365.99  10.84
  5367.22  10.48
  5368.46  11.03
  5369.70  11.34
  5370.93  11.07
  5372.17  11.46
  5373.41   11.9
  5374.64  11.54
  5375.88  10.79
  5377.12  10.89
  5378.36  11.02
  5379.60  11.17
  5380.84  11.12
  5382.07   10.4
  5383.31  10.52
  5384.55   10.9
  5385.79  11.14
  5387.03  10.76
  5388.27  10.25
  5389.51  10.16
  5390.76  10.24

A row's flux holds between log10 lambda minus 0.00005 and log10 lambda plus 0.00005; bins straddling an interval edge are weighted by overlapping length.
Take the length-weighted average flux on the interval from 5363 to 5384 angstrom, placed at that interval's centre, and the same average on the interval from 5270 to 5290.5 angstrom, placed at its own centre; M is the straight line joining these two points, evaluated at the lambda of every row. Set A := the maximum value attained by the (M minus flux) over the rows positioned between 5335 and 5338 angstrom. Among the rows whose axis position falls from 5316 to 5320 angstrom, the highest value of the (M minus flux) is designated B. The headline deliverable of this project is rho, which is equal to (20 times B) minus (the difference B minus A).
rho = -3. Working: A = 0.4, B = -0.2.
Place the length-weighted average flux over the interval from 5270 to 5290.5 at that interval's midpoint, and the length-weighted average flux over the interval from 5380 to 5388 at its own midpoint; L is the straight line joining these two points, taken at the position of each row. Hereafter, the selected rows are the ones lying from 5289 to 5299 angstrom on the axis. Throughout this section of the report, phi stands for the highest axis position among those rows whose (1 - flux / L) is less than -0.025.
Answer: 5296.02 angstrom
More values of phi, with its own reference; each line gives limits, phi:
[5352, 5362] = 5354.88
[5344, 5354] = 5352.41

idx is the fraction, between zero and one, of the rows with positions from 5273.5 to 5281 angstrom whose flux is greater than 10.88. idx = 0.2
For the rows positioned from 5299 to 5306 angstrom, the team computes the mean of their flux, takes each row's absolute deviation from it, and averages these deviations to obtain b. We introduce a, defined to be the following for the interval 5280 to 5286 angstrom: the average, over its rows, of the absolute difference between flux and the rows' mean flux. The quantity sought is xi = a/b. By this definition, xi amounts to 0.6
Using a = 0.15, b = 0.26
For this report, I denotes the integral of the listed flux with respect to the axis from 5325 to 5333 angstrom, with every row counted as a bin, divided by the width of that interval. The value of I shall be 10.4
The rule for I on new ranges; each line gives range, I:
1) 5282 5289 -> 10.8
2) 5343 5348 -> 10.8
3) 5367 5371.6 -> 11.0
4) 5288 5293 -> 11.4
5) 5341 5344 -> 10.3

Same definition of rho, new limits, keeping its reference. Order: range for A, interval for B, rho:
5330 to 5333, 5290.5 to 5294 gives 7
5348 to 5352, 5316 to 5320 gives -4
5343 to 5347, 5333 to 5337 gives 11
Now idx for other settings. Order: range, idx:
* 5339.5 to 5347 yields 0.2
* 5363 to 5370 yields 0.7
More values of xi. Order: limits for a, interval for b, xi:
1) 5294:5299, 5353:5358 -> 1.9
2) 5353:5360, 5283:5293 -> 0.2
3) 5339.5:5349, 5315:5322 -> 2.3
